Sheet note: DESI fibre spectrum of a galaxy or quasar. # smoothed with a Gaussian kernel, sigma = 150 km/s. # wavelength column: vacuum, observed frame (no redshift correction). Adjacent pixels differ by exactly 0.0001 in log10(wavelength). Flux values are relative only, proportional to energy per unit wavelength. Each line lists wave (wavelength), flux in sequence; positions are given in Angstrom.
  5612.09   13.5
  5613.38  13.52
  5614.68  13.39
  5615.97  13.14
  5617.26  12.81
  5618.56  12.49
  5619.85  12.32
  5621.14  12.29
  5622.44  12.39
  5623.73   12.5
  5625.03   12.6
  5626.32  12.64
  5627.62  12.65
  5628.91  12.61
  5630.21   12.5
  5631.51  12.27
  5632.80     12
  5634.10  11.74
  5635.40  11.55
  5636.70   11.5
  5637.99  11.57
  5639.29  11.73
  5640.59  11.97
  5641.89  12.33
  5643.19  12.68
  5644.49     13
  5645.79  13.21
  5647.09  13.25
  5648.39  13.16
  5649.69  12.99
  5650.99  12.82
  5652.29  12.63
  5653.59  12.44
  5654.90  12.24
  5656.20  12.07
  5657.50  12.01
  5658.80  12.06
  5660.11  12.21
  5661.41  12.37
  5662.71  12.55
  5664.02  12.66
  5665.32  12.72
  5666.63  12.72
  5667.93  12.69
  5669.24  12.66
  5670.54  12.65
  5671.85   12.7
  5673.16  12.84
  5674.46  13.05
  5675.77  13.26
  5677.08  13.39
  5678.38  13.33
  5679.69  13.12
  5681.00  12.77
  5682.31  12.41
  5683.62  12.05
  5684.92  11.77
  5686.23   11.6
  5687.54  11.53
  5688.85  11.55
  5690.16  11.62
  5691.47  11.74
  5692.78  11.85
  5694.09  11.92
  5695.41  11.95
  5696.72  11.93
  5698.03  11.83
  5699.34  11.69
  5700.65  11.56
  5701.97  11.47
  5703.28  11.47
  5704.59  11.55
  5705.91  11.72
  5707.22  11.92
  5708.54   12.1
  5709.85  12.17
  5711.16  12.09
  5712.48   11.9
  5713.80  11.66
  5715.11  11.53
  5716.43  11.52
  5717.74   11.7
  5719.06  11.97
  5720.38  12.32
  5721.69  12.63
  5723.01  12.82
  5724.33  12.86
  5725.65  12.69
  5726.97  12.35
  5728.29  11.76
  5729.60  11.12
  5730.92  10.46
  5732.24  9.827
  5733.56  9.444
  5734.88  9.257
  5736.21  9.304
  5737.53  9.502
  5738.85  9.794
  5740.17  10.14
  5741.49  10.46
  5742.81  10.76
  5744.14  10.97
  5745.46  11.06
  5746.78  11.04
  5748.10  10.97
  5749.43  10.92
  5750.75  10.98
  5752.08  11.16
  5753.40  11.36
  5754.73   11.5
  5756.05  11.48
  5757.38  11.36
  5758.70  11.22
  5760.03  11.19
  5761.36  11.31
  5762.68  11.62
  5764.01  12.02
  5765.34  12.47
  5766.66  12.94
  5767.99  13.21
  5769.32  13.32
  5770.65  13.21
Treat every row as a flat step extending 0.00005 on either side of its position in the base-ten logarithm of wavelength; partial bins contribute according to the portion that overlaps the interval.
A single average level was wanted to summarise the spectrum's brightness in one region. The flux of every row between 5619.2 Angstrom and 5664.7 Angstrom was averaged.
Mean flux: 12.4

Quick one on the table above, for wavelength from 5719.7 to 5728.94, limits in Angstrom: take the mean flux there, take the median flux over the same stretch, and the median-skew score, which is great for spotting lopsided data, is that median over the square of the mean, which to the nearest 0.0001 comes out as 0.0810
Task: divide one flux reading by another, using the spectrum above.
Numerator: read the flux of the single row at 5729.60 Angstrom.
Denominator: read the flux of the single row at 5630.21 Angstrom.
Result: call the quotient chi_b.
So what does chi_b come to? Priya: 0.890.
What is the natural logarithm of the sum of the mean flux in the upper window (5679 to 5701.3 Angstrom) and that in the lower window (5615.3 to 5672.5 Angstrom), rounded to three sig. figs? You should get 3.19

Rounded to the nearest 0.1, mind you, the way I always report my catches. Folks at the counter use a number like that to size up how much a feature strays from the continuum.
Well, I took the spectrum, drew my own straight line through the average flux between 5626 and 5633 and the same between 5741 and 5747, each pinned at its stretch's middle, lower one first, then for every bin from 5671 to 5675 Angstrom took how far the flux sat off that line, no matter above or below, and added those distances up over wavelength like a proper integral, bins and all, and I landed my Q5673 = 4.0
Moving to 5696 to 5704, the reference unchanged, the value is 1.5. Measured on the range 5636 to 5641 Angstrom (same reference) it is 3.3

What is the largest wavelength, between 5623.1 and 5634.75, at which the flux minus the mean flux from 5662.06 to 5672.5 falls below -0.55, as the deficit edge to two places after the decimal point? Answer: 5634.10 Angstrom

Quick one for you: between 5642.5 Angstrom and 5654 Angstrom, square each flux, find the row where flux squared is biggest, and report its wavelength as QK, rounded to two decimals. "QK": 5647.09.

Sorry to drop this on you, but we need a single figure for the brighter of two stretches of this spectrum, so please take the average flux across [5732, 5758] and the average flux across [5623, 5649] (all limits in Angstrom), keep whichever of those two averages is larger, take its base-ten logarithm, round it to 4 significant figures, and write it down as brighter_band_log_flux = 1.092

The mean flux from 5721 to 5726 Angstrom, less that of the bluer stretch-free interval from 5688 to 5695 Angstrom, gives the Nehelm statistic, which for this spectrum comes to 1.0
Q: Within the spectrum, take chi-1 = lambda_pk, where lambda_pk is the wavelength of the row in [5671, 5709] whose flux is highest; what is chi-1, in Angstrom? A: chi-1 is 5677.08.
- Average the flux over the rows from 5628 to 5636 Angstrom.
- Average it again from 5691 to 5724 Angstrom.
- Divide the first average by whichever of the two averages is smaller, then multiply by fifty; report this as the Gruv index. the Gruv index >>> 51.0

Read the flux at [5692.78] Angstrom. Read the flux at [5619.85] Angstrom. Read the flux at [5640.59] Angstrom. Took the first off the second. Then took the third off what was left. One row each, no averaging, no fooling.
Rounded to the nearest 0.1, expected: -11.5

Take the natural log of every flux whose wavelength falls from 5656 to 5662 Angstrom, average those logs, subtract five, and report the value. -2.50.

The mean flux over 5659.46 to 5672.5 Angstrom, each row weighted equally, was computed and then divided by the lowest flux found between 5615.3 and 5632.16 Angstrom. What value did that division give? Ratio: 1.03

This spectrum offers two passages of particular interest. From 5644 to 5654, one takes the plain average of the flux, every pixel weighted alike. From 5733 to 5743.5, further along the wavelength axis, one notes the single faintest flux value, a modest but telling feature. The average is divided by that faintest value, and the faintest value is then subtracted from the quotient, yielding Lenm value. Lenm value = -7.9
